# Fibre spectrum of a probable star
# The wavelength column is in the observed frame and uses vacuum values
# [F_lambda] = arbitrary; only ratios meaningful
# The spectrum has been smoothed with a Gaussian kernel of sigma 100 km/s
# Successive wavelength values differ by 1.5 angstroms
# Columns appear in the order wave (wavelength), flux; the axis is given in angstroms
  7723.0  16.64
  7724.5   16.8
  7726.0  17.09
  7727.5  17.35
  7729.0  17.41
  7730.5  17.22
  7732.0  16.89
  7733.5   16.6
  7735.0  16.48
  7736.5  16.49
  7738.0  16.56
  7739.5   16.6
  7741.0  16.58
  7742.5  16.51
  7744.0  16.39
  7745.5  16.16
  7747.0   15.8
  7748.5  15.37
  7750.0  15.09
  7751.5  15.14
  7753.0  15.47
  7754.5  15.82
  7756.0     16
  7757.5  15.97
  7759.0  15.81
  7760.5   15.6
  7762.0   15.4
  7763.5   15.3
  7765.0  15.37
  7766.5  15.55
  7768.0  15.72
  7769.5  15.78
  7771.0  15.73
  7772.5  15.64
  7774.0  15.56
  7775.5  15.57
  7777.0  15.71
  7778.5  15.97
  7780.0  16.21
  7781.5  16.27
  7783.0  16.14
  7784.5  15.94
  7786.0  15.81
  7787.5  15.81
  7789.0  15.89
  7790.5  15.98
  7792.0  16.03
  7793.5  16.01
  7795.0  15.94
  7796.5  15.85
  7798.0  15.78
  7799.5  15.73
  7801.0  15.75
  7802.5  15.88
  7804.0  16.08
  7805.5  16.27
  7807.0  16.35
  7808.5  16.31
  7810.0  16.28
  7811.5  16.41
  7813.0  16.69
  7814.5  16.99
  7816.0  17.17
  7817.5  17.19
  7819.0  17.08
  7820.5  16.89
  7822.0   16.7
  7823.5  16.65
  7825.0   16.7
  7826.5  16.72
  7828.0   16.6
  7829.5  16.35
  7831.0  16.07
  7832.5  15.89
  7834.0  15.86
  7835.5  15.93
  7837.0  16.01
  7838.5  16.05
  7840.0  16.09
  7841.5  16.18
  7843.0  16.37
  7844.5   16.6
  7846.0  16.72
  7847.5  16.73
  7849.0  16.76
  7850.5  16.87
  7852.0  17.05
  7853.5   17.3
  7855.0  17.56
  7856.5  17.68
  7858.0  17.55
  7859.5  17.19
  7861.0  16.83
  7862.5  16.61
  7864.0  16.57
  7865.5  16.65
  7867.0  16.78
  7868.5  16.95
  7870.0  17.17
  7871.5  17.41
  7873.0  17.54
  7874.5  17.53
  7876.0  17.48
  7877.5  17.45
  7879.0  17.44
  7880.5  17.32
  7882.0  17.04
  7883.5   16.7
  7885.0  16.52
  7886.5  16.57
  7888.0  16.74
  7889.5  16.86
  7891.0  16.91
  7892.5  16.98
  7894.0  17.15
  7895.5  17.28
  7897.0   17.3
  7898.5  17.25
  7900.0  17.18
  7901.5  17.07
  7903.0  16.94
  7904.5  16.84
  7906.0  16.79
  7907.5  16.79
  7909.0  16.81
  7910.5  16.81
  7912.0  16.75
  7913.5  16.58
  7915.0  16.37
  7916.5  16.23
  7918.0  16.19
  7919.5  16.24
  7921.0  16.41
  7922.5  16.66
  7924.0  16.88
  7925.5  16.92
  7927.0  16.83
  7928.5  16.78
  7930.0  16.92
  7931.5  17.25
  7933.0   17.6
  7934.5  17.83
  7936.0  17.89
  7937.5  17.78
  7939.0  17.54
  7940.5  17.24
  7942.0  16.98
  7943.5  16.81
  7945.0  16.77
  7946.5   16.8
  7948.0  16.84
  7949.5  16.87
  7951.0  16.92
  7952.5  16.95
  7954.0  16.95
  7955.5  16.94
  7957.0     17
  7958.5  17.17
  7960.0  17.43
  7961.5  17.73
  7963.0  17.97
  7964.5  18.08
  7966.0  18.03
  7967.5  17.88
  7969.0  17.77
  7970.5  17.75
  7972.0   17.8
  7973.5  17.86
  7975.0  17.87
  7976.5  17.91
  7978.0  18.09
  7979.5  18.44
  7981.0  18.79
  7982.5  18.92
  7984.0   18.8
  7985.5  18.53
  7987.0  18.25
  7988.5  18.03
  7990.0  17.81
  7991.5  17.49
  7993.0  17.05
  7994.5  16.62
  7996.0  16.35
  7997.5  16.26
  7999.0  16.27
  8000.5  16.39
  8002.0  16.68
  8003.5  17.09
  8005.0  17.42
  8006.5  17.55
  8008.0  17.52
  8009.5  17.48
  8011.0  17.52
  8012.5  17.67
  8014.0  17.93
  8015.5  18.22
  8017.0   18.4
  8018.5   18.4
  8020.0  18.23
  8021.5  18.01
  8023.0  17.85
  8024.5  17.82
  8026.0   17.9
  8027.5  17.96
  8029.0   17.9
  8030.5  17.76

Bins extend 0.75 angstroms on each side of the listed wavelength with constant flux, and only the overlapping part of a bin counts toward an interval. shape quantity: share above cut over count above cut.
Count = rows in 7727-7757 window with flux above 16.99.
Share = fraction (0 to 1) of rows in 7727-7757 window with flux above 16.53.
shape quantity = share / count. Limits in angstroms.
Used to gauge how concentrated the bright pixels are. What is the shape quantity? 0.13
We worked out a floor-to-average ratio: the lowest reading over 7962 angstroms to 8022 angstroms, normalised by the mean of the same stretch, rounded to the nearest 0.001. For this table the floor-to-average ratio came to 0.917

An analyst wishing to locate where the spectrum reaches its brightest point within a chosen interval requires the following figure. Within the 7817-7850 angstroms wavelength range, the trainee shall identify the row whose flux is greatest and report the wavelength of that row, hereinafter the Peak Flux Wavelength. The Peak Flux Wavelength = 7817.5 angstroms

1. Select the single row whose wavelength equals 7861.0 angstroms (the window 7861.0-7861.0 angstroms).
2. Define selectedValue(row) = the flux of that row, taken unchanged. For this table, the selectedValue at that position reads 16.83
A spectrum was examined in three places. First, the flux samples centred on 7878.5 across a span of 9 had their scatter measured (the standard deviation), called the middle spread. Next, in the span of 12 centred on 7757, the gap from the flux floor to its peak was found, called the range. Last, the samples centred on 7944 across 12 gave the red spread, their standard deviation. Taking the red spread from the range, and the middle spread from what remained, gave 0.4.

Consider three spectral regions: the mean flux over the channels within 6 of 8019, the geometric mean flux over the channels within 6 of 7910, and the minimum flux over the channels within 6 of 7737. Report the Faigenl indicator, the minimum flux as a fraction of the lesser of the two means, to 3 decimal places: 0.986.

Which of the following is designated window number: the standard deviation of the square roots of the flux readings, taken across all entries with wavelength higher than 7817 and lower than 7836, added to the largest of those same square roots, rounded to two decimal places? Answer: 4.20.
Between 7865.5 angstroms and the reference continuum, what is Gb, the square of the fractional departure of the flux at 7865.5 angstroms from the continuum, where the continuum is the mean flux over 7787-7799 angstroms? 0.0022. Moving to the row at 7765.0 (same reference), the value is 0.0012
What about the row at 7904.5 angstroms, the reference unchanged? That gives 0.0034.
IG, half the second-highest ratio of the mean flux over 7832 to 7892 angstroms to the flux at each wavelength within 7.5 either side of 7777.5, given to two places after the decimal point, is 0.54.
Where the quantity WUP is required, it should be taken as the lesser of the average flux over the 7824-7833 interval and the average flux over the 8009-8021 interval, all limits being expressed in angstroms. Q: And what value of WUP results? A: 16.4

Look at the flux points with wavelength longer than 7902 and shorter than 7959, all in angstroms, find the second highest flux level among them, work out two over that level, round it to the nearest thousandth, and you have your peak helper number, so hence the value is 0.112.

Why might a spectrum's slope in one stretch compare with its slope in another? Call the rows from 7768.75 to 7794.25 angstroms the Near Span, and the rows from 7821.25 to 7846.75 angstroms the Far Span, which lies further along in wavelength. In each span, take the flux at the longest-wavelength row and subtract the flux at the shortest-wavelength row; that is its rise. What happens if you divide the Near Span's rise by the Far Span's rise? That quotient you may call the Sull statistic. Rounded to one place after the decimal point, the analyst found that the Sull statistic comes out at 11.5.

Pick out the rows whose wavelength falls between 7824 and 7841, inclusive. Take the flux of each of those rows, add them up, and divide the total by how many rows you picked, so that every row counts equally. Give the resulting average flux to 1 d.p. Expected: 16.2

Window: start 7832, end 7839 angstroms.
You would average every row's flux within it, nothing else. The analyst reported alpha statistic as 15.9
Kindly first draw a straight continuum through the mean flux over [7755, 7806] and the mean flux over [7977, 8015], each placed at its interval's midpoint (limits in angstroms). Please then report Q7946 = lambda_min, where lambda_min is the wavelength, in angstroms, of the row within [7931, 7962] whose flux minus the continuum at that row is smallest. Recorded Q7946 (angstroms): 7945.0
